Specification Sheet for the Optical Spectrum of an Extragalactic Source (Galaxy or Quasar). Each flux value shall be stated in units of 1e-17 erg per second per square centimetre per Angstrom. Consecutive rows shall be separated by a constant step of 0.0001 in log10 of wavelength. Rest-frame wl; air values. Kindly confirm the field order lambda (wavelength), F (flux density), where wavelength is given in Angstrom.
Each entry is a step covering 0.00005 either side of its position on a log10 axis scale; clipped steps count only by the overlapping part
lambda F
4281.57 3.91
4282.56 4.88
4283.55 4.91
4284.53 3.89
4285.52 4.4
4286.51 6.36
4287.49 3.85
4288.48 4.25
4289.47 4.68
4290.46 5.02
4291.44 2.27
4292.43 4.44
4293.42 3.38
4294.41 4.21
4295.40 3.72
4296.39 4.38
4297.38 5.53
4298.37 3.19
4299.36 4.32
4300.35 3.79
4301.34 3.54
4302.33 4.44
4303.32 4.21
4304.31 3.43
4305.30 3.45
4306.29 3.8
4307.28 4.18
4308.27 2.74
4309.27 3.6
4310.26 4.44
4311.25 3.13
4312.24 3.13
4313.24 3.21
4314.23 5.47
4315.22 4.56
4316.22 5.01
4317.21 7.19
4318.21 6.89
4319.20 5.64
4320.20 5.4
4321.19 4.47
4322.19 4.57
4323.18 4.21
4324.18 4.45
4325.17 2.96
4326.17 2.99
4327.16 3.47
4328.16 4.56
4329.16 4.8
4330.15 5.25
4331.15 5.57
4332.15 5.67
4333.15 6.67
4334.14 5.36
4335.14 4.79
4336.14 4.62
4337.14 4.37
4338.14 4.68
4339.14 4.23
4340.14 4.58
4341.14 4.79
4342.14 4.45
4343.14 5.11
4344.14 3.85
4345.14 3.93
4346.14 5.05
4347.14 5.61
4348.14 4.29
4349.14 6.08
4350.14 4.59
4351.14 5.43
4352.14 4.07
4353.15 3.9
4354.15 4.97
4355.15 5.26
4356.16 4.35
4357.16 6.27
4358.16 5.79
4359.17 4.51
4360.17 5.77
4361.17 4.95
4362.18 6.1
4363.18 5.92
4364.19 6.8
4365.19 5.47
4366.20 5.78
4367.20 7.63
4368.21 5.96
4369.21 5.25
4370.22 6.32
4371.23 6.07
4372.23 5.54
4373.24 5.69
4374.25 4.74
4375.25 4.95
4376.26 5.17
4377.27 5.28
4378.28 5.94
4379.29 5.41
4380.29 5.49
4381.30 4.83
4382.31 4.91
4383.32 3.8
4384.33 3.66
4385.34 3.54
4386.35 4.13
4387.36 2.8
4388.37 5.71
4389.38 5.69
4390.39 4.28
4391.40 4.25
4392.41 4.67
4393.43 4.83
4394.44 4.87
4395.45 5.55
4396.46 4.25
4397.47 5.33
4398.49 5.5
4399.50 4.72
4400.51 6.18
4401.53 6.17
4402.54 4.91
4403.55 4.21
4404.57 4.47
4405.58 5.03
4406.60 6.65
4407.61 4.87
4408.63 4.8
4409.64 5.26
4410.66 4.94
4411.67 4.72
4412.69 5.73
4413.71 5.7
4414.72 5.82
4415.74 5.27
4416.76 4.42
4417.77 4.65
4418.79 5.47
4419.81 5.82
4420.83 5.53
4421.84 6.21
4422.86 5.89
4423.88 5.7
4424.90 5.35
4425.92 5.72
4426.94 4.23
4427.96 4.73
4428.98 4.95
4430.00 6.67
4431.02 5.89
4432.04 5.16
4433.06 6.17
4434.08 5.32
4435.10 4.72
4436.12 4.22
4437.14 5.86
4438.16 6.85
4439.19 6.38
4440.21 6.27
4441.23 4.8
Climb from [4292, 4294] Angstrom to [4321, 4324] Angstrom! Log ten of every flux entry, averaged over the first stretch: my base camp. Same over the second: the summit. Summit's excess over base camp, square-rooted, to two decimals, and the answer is 0.24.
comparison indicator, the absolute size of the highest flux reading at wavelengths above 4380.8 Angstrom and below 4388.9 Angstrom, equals 5.7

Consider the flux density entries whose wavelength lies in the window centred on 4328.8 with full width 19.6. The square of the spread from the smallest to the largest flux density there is 13.8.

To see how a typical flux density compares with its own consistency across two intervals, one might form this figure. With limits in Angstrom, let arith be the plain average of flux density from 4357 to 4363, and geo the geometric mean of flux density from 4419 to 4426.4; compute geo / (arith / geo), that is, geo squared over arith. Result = 5.9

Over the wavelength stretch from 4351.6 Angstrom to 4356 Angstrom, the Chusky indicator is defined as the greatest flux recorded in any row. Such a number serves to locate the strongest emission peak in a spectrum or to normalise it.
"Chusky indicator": 5.26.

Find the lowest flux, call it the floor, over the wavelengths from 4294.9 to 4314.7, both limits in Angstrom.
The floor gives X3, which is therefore 2.74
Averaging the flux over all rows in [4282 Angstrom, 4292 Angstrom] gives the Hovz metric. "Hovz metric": 4.45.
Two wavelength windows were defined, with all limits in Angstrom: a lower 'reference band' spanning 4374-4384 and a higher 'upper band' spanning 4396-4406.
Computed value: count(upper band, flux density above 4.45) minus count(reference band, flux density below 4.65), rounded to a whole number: 7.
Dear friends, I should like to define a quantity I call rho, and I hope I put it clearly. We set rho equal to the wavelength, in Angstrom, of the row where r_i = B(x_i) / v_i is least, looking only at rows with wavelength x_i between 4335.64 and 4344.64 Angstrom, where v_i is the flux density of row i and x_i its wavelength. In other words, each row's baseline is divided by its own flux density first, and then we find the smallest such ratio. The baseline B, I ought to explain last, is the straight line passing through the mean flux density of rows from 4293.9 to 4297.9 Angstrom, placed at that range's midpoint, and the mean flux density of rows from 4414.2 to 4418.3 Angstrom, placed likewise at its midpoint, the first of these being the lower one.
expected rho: 4343.14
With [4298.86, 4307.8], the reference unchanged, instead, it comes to 4302.33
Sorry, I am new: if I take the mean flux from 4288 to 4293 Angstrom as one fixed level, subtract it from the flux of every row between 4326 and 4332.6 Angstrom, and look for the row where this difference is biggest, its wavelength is 4332.15 Angstrom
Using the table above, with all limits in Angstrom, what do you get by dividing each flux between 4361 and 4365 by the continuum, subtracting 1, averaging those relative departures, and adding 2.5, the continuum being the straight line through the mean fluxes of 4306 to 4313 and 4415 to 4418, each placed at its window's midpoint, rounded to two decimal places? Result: 2.92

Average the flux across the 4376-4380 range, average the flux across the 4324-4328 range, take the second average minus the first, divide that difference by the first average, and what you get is -0.36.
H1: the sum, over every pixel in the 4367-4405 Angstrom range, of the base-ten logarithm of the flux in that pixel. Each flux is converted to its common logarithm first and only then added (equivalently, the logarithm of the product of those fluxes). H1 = 27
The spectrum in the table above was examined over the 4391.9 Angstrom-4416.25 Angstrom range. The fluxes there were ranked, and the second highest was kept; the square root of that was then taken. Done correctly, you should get 2.49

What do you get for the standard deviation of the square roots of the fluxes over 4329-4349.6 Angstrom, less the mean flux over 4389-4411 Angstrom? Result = -4.91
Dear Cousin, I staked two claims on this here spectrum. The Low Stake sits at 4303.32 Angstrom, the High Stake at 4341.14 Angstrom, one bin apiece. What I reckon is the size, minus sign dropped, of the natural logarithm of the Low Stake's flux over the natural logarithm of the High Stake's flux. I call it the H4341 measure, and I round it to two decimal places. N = 0.92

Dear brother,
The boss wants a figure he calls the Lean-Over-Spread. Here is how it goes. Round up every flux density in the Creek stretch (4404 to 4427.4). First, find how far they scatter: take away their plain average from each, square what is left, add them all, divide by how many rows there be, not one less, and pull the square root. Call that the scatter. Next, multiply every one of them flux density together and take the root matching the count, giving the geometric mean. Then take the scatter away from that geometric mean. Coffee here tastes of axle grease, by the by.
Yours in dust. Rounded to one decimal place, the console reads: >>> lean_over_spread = 4.7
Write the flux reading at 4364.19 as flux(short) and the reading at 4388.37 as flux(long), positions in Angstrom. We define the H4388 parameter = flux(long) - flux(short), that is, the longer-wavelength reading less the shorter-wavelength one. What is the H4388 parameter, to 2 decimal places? -1.09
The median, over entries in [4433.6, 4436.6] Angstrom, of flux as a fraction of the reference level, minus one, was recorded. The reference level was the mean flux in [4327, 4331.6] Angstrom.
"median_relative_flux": 0.0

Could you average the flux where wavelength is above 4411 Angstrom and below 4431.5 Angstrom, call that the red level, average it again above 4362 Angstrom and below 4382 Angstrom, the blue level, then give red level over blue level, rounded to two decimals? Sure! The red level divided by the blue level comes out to 0.95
